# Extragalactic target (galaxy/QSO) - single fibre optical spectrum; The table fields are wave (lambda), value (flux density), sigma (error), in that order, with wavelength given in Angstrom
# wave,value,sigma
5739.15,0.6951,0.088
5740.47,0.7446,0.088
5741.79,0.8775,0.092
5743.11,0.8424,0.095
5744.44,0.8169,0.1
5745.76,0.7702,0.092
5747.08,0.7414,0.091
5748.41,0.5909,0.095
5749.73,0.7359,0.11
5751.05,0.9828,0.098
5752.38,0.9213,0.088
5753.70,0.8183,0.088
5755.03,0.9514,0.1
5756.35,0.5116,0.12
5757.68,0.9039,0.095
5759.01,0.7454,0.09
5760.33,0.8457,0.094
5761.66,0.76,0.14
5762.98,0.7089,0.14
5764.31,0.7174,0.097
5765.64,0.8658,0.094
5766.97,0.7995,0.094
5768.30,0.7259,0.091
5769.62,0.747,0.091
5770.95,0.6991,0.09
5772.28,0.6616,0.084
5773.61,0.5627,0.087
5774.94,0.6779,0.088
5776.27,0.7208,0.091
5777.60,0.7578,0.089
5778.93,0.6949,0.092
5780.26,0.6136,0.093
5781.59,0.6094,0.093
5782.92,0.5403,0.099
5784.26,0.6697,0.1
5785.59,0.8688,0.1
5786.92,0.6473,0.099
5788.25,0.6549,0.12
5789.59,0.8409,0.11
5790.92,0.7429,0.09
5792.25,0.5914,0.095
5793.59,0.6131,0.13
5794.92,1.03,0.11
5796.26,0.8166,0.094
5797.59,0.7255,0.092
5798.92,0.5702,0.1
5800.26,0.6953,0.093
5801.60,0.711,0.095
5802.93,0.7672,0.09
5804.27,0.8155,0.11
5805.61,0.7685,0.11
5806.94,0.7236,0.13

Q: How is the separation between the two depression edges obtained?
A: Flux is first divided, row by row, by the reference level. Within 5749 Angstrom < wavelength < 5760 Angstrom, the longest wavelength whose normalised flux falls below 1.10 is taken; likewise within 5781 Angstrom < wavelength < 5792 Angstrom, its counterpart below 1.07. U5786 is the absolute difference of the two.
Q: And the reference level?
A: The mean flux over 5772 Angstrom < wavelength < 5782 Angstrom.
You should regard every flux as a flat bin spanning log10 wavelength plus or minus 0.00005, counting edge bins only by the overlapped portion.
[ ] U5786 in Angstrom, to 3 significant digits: 31.9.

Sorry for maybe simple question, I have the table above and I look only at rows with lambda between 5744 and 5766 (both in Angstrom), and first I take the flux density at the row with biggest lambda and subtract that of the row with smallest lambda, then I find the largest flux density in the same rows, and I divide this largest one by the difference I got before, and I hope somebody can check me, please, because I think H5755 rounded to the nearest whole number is 20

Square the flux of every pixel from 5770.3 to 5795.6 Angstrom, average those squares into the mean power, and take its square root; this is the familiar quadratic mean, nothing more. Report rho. 0.704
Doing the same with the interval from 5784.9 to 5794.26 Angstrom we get 0.716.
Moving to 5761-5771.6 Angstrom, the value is 0.755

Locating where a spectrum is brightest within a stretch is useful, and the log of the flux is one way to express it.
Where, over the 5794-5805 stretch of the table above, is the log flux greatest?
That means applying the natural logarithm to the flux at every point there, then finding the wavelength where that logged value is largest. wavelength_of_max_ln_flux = 5794.92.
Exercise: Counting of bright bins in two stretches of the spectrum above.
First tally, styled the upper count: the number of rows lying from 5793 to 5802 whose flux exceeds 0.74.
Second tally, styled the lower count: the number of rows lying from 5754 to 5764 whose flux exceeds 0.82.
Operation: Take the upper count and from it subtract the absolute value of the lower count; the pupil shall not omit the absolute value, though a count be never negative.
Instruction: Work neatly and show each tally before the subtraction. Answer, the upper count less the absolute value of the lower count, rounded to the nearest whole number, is -1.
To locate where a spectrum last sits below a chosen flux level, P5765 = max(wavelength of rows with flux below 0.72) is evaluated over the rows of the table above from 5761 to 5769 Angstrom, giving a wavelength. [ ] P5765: 5764.31 Angstrom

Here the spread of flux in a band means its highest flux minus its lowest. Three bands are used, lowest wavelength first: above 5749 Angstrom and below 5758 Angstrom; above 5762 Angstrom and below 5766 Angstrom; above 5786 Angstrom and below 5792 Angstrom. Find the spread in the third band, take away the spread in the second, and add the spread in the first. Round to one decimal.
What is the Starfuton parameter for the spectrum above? 0.5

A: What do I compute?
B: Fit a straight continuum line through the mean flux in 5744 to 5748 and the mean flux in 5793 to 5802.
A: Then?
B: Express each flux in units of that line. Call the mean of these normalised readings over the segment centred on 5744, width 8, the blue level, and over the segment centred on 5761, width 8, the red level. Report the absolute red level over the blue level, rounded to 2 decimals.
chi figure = 0.99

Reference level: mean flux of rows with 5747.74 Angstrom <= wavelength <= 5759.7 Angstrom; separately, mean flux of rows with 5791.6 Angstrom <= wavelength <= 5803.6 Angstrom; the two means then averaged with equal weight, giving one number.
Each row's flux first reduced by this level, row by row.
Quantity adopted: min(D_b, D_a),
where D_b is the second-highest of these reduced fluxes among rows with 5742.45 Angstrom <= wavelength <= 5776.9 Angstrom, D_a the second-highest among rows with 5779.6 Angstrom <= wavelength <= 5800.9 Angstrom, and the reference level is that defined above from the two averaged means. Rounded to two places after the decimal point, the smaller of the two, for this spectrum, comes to 0.11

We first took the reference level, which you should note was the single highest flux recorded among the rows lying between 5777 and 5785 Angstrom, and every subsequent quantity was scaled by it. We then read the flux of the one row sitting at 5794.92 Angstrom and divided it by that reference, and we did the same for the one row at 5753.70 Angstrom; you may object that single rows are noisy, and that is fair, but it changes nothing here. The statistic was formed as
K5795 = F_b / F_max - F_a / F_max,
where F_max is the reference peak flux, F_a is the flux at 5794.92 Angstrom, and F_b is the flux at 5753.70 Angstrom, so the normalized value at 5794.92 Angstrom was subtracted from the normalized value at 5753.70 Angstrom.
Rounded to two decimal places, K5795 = -0.28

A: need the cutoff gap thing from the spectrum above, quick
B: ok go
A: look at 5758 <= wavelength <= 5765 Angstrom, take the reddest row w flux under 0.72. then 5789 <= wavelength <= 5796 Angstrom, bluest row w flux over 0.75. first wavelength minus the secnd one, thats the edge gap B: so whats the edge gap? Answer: -25.3 Angstrom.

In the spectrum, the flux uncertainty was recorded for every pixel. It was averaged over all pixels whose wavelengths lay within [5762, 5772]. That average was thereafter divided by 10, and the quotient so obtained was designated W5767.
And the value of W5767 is 0.0100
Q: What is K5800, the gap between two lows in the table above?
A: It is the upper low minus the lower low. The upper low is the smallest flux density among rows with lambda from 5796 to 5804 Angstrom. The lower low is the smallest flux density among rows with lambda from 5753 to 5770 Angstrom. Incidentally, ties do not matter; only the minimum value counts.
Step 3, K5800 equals 0.059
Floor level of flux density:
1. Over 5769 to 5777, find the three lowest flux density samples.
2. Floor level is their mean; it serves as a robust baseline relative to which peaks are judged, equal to 0.63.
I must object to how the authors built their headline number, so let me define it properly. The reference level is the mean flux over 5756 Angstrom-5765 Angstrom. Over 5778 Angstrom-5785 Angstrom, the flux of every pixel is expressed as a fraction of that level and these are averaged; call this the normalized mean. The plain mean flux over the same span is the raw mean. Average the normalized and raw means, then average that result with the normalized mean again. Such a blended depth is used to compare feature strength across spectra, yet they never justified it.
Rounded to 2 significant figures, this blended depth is 0.79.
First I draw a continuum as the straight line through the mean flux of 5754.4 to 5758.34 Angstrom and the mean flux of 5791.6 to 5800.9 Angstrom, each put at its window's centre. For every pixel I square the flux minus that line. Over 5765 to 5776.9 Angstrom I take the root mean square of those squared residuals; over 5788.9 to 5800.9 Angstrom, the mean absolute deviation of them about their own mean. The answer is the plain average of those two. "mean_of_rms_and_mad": 0.0156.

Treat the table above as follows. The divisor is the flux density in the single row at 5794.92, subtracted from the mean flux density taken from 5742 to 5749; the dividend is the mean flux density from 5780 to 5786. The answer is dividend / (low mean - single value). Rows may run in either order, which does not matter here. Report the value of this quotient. -2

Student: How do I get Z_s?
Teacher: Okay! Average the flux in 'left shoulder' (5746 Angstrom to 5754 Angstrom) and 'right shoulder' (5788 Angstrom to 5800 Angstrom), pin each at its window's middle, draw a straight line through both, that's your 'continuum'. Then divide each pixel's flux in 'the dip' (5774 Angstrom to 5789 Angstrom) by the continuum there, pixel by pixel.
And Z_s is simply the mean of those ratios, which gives 0.90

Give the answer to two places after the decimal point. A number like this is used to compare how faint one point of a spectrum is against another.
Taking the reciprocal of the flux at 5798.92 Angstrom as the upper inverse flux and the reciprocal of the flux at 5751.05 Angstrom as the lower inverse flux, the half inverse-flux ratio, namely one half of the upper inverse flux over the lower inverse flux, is 0.86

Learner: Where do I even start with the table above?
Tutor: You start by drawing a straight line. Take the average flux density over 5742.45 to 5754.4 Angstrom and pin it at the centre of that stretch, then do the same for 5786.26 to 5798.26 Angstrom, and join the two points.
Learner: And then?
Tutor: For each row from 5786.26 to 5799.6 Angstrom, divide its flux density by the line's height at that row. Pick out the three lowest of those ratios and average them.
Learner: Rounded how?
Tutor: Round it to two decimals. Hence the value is 0.80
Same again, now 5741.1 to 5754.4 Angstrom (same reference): 0.86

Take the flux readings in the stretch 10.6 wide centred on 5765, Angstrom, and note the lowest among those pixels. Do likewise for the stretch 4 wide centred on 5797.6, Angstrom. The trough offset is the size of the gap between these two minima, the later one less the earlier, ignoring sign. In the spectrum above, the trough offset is 0.139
